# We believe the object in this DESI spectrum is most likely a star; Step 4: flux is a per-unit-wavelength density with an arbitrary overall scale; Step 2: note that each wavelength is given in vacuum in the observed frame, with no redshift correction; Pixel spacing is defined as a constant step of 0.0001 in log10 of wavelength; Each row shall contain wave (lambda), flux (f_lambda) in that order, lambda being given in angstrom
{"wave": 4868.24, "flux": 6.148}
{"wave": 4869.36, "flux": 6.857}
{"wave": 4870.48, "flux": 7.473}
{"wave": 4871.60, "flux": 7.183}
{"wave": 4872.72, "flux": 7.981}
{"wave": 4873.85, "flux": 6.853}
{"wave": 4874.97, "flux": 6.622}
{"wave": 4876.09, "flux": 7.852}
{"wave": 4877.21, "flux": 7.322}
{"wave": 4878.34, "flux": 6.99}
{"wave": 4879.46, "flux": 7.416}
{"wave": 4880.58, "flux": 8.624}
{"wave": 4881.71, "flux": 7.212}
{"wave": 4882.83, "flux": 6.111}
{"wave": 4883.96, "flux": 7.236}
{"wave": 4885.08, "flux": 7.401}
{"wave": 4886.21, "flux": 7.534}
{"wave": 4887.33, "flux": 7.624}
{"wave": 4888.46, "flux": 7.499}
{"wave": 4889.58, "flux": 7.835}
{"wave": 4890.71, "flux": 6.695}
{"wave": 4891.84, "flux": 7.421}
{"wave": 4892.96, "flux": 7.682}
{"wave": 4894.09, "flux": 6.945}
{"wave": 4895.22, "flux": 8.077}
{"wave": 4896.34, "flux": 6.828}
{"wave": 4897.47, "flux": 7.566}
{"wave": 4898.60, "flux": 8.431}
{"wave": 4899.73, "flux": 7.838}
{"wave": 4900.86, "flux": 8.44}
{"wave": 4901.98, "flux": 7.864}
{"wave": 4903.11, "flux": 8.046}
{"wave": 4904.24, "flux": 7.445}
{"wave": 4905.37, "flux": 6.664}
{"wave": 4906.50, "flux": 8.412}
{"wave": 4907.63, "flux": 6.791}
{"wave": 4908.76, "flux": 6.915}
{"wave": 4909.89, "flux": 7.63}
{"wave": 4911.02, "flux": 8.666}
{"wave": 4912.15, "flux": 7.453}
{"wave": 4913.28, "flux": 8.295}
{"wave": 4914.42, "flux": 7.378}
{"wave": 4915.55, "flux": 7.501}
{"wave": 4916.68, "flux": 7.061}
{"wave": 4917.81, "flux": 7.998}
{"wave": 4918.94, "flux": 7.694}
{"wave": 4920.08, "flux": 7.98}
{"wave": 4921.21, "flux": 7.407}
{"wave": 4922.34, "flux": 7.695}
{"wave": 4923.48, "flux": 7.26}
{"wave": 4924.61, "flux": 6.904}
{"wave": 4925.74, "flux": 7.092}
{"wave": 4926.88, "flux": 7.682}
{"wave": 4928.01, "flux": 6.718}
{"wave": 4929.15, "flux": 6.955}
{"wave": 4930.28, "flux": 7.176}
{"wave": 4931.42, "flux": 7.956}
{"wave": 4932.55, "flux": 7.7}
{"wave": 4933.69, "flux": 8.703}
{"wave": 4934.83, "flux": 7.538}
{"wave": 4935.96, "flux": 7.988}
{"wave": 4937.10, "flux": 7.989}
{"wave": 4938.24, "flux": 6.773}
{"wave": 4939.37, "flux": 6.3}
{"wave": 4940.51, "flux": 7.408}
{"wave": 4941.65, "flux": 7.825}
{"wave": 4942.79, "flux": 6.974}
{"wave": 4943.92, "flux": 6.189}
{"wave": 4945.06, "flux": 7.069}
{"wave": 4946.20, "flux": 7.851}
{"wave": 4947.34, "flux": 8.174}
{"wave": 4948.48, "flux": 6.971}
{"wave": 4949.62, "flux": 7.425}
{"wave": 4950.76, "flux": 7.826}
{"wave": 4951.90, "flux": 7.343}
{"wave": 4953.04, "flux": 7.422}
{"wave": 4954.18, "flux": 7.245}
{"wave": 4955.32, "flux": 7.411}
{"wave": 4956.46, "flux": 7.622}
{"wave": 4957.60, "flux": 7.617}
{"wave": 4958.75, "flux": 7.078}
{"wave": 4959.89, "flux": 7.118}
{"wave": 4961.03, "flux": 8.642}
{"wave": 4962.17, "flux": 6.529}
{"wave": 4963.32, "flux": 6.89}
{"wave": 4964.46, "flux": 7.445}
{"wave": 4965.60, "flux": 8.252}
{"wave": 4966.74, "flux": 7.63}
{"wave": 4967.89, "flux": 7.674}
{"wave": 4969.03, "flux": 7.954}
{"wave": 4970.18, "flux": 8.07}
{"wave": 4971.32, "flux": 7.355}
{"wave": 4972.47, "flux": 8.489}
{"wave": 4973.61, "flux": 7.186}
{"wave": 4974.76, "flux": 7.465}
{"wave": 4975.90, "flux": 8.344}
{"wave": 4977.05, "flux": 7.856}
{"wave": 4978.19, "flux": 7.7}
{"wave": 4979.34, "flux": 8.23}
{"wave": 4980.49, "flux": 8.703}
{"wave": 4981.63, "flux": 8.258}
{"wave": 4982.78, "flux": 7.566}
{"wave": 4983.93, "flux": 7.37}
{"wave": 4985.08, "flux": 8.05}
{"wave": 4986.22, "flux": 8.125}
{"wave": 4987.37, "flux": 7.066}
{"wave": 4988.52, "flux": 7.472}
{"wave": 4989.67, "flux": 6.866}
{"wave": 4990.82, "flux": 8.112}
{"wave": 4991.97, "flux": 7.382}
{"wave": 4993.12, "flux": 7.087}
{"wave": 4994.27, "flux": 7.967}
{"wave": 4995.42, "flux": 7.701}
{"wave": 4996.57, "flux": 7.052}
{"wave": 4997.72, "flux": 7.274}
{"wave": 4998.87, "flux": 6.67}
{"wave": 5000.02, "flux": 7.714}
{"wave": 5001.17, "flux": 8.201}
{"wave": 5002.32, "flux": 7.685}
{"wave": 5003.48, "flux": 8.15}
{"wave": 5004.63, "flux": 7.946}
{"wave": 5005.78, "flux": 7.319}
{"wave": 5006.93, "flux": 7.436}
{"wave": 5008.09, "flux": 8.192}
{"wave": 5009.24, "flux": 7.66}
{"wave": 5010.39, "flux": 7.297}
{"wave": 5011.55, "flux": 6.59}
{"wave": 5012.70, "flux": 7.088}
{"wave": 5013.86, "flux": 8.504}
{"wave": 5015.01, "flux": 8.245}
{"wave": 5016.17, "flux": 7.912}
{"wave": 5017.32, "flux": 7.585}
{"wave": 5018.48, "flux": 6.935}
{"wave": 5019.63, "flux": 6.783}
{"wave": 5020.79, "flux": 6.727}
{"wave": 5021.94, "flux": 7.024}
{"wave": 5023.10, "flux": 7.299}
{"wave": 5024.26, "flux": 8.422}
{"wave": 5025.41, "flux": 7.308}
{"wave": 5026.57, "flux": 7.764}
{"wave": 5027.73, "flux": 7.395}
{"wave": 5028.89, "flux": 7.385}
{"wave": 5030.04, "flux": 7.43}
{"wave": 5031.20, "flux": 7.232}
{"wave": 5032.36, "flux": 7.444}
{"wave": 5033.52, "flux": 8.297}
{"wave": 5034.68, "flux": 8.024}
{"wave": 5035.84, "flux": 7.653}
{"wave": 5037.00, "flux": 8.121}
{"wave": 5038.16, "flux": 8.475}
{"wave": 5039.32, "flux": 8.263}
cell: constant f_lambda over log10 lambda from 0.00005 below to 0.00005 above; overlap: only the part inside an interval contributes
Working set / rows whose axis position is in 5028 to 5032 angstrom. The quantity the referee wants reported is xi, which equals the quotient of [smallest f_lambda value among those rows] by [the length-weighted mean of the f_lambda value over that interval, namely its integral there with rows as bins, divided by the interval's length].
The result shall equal 0.98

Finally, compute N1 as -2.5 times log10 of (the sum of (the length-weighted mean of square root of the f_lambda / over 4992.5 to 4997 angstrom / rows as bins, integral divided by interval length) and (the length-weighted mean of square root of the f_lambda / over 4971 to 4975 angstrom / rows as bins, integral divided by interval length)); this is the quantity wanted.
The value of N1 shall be -1.85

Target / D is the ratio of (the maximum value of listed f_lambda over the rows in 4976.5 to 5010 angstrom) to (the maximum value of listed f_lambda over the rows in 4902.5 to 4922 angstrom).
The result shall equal 1.004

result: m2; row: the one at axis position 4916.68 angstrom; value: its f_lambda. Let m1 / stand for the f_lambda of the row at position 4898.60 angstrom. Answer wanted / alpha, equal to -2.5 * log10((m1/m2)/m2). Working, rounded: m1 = 8.431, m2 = 7.061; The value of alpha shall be 1.93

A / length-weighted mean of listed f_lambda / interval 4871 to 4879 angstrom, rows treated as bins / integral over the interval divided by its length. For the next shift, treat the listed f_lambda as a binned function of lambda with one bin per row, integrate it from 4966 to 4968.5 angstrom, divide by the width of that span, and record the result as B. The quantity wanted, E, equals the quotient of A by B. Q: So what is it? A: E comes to 0.94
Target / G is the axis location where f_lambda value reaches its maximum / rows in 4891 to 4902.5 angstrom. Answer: 4900.86 angstrom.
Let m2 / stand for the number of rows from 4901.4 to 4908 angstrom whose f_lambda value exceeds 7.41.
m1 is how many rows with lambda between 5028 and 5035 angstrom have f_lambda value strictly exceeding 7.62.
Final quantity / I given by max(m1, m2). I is 4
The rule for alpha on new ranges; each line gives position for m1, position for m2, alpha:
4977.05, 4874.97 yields 1.87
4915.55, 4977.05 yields 2.29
